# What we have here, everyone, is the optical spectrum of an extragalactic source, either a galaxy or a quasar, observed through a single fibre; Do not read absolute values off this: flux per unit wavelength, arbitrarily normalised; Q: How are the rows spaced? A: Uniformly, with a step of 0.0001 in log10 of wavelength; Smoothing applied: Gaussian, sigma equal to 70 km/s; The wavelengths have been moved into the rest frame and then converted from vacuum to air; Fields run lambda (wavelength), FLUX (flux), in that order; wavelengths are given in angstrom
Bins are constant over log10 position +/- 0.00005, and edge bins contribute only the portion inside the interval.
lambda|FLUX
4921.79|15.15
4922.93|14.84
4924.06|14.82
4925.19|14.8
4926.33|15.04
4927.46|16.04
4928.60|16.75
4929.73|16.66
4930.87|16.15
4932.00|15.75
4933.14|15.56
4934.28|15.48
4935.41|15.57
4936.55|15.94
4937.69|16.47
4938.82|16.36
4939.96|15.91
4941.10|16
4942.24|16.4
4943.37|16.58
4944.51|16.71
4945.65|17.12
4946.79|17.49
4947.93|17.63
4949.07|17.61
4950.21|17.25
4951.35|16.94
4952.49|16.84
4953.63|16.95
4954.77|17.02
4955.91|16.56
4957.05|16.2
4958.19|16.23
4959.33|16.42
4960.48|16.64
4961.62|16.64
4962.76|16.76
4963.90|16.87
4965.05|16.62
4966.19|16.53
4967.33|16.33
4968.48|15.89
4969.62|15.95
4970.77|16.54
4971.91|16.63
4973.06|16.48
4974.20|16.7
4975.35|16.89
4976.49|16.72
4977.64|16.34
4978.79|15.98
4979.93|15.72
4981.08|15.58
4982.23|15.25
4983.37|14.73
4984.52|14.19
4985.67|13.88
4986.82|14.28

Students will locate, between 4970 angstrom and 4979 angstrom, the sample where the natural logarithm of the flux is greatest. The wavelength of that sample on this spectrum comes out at 4975.35 angstrom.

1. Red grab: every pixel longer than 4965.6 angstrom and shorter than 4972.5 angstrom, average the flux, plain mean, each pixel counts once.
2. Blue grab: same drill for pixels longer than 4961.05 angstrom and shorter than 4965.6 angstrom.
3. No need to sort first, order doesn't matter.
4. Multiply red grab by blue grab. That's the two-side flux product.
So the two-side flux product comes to 273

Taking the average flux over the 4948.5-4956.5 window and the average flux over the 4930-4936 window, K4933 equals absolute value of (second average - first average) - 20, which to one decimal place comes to -18.7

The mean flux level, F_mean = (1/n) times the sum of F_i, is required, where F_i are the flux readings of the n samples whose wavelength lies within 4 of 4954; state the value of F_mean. 16.8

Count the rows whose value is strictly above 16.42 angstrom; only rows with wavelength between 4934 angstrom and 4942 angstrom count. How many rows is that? 1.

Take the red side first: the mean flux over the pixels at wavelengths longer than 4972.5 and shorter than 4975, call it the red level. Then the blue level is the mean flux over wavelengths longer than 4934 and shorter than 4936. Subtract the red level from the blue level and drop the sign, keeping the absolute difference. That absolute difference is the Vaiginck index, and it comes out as 1.1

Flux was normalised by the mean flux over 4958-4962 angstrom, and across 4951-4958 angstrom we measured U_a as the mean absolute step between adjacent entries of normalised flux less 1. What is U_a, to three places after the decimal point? 0.013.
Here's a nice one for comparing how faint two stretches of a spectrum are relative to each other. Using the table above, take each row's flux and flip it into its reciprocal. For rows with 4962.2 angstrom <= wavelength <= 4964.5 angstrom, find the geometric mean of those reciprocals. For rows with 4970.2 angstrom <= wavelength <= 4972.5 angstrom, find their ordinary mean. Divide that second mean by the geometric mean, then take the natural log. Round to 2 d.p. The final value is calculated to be 0.01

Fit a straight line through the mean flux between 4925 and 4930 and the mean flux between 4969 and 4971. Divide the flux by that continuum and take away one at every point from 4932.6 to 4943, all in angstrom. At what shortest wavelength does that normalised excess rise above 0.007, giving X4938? 4937.69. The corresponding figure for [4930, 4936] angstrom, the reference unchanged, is 4930.87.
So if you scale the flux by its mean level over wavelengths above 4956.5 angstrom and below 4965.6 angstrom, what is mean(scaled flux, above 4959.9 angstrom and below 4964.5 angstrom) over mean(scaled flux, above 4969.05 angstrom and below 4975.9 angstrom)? 1.01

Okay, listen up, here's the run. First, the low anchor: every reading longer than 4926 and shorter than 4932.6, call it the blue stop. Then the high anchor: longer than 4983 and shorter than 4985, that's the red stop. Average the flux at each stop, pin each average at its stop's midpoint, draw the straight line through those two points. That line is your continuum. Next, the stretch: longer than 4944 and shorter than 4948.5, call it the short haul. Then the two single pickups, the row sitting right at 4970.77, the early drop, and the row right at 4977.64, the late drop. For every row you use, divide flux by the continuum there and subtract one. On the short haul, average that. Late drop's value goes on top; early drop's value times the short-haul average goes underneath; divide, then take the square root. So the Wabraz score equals 3.1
